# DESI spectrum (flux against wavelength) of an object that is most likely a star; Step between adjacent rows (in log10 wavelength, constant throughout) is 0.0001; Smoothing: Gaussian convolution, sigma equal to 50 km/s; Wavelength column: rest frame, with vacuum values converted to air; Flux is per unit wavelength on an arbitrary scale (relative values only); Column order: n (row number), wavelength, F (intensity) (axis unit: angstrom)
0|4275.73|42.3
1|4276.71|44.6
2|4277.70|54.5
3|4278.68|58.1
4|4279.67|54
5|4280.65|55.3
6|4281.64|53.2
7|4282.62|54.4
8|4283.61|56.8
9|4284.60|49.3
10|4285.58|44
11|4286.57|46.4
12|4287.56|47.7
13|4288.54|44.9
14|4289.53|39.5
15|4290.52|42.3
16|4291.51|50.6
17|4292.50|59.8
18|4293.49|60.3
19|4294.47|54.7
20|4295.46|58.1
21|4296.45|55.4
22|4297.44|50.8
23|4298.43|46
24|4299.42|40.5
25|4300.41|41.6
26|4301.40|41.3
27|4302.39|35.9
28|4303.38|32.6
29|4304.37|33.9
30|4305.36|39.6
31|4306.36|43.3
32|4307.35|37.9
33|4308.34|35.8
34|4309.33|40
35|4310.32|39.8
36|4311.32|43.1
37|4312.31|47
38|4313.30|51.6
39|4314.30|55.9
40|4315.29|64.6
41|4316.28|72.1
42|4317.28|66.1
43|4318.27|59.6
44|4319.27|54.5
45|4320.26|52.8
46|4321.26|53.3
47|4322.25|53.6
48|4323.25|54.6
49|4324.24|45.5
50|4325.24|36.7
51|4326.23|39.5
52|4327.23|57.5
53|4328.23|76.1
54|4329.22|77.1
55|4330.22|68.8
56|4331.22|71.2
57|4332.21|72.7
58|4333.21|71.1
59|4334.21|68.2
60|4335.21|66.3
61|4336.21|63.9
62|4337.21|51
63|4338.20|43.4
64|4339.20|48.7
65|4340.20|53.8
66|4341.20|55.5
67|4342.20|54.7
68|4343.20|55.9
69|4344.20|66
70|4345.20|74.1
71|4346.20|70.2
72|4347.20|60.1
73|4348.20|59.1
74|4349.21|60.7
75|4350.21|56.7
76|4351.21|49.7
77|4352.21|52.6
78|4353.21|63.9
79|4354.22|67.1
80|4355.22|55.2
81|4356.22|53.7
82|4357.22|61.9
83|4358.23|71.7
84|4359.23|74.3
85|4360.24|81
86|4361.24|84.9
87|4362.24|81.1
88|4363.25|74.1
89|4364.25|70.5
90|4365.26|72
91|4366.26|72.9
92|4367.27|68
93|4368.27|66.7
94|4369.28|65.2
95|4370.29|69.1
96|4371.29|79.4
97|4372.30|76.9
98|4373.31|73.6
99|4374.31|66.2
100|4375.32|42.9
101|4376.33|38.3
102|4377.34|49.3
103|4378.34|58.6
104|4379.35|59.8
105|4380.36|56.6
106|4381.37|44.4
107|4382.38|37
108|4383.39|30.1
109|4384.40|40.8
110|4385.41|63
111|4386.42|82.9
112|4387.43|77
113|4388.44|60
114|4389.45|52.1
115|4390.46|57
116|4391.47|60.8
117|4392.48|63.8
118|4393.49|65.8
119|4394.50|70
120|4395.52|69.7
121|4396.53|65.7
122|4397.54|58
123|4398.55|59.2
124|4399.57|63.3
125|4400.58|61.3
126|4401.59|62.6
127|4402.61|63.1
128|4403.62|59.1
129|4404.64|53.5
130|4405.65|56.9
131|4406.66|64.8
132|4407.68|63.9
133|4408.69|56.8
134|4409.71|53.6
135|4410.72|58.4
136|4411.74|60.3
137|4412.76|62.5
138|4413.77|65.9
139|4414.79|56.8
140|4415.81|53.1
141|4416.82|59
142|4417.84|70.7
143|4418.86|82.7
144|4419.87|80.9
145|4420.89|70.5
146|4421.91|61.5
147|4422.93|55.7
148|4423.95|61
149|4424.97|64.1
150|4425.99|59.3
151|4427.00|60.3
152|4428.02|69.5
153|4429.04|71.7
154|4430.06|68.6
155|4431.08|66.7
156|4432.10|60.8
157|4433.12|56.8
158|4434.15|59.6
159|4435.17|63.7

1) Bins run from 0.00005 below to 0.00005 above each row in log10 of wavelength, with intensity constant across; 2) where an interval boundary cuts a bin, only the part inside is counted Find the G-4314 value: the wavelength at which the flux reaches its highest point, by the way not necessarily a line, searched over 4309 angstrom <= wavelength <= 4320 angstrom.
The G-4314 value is 4316.28 angstrom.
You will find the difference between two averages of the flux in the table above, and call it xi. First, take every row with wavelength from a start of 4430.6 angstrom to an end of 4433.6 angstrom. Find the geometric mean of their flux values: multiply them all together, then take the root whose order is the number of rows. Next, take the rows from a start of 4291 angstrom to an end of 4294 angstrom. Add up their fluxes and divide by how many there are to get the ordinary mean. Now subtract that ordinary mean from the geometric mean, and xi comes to 4.4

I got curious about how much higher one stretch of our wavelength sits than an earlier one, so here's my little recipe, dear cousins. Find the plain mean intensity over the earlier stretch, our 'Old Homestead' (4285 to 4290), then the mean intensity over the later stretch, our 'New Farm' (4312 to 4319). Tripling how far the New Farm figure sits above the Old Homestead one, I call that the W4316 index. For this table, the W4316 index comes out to 45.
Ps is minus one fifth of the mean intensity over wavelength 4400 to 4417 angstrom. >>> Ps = -11.9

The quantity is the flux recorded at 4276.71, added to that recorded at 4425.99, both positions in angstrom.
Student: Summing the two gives 104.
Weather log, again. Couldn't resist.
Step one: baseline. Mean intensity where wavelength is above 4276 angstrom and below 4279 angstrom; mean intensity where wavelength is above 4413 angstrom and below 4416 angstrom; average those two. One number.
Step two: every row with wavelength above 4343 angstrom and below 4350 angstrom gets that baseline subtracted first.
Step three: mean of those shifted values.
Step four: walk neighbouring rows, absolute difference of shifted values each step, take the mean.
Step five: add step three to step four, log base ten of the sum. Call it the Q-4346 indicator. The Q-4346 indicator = 1.15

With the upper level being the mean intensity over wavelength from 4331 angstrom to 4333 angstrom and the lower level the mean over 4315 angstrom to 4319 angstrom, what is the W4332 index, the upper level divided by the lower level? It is 1.1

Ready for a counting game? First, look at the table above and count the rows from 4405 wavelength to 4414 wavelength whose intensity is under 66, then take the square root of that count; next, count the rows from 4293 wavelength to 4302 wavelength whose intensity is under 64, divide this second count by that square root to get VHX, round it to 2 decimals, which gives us 3.00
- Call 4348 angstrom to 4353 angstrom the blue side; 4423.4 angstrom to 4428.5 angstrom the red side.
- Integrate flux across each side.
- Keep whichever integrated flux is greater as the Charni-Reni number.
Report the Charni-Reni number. 320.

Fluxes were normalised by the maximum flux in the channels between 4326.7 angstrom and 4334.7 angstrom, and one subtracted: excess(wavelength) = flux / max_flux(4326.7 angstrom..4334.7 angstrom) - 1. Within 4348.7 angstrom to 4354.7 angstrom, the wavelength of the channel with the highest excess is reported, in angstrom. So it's 4354.22 angstrom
